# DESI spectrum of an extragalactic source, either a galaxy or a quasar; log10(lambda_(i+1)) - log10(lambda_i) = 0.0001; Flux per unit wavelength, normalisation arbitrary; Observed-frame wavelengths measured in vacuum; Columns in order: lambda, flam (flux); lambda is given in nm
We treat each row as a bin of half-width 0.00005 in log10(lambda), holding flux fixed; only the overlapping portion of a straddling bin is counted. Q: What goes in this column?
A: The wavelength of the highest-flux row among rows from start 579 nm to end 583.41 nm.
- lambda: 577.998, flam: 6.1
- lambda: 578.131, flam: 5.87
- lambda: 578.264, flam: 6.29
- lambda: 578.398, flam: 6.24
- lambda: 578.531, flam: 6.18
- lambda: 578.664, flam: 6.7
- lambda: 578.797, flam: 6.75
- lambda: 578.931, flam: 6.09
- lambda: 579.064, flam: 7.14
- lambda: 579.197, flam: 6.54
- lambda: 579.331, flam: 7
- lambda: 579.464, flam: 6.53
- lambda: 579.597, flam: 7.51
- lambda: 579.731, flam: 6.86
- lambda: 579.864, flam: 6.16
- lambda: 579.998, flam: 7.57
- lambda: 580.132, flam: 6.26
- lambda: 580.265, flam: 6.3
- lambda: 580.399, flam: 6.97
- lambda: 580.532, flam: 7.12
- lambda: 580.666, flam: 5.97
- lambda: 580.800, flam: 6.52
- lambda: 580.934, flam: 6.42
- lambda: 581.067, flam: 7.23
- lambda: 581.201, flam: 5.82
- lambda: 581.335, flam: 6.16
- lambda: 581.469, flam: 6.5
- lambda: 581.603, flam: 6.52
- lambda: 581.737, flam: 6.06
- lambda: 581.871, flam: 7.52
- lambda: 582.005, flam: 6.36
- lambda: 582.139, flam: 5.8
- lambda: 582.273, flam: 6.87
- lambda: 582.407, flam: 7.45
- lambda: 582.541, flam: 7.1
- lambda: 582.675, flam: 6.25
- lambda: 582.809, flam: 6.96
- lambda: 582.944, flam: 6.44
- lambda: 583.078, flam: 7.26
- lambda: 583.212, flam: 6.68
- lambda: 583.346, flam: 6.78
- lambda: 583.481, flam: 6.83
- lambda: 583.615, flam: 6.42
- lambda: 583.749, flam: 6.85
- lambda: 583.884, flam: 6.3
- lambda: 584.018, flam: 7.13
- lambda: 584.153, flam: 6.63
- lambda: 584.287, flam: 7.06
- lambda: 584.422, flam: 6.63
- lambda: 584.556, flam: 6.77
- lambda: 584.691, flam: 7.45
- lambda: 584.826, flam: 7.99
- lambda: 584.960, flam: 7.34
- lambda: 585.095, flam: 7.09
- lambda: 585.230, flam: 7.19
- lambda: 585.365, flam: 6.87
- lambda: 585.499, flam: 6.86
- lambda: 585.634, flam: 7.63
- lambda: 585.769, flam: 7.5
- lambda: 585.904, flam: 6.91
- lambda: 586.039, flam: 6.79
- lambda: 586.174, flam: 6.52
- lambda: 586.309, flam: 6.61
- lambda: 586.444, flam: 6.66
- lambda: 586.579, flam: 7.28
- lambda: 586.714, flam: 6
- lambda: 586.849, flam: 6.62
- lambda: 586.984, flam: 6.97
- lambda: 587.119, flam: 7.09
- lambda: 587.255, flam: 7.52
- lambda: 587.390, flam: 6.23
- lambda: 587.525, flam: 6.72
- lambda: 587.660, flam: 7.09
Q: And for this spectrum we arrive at 579.998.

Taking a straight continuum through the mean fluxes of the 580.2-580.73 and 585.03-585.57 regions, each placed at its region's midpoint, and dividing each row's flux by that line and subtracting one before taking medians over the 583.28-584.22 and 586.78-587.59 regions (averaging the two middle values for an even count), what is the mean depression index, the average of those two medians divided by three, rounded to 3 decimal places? -0.009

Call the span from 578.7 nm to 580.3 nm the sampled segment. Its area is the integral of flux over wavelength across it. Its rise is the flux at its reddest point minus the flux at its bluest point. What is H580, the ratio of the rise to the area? -0.042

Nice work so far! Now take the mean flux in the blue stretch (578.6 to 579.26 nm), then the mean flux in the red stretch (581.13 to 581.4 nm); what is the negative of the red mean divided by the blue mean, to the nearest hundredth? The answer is -0.90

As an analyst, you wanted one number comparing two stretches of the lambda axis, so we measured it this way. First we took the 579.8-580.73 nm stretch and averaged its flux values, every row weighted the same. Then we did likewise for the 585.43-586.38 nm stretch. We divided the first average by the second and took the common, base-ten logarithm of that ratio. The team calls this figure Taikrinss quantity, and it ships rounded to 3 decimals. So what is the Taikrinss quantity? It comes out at -0.023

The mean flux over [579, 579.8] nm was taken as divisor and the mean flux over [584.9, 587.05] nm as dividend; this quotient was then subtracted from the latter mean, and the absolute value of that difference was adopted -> 5.93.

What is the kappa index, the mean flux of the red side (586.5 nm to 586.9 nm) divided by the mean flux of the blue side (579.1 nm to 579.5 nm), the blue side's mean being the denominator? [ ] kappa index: 0.99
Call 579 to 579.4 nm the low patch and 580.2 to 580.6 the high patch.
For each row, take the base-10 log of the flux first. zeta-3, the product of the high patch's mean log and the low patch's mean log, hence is 0.697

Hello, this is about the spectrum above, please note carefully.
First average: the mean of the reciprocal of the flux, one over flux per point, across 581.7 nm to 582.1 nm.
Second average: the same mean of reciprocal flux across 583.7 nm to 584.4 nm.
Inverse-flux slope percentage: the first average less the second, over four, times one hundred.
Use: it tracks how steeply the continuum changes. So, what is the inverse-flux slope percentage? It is 0.11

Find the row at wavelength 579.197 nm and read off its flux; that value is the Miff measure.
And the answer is 6.54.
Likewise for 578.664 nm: 6.7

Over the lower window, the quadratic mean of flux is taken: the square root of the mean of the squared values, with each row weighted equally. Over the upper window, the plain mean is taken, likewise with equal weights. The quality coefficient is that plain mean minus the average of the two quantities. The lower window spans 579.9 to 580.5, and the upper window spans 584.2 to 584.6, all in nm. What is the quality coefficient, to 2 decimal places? 0.01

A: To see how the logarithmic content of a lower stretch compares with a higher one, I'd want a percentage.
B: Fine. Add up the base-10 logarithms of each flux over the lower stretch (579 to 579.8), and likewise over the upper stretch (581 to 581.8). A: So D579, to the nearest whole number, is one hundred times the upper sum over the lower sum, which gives 96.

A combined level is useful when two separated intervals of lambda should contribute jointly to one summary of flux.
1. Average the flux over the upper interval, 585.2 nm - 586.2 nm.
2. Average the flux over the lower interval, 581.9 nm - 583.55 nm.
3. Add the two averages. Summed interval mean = 13.8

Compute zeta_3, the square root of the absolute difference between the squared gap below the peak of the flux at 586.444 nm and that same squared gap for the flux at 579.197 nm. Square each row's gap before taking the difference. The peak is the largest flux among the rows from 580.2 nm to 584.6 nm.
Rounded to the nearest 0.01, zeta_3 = 0.47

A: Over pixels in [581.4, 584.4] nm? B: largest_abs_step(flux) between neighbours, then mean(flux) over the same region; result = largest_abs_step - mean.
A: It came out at -5.3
